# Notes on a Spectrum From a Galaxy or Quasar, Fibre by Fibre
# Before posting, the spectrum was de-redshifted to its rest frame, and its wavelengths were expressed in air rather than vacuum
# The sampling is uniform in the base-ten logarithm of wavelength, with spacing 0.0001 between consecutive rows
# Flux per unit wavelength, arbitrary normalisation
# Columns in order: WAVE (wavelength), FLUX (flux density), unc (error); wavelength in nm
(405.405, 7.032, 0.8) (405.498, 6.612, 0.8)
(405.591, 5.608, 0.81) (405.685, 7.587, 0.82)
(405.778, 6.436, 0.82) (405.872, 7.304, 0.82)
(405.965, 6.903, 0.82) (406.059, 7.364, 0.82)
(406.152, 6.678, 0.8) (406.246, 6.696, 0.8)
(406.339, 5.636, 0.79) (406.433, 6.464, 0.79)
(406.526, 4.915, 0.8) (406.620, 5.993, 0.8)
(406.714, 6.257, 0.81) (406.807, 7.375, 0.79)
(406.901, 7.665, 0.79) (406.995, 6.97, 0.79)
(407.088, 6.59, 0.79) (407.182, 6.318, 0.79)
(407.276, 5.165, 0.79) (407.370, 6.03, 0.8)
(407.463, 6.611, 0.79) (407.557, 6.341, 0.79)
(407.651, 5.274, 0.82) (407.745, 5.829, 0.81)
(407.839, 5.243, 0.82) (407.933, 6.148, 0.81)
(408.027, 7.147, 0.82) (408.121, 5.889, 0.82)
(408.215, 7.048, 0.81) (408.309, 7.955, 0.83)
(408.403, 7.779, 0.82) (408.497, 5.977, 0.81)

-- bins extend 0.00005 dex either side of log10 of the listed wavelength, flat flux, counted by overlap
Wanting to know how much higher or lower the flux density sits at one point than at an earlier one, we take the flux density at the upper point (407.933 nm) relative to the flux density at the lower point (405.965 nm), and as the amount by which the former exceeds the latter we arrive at -0.8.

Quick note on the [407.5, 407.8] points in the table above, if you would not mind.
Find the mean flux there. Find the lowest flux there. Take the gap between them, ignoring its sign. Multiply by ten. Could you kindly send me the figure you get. 5.4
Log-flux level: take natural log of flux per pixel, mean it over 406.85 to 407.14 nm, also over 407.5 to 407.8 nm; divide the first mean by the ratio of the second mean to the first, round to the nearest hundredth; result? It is 2.17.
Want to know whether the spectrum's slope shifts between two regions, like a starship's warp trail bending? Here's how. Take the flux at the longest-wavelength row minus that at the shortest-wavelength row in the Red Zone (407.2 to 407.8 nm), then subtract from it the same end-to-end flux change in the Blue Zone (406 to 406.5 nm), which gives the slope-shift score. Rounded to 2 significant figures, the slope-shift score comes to 1.6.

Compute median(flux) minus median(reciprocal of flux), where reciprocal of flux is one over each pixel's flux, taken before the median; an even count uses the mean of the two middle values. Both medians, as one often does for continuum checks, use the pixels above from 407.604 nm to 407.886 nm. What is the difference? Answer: 5.1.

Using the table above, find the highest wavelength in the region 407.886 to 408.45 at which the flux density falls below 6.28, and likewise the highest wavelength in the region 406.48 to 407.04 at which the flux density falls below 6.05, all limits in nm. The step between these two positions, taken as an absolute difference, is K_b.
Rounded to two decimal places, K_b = 1.50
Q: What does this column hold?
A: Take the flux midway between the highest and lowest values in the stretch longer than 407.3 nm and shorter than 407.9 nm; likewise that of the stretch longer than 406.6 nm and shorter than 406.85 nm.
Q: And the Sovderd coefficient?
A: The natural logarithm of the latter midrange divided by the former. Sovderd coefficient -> 0.12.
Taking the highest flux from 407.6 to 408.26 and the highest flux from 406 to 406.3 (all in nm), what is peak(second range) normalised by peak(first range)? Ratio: 1.03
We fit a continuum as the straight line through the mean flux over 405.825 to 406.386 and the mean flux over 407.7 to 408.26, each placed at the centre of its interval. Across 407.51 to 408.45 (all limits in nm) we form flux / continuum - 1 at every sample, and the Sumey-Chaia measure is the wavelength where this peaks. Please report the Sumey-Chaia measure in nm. 408.309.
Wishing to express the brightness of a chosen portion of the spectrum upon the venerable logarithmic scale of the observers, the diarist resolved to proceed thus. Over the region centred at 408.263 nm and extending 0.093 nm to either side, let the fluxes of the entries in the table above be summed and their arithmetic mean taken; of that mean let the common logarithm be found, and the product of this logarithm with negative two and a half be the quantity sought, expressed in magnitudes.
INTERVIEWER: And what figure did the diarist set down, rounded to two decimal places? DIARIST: -2.19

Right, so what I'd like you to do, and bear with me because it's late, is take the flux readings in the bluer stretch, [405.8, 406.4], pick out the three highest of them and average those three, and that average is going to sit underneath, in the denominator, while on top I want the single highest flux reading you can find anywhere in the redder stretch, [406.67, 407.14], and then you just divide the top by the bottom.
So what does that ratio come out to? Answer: 1.07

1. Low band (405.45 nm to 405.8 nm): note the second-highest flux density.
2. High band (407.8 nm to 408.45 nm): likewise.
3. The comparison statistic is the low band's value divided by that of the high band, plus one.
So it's 1.85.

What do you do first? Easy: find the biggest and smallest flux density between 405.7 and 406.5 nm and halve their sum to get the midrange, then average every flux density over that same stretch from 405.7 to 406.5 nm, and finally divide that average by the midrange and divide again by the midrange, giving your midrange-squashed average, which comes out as 0.158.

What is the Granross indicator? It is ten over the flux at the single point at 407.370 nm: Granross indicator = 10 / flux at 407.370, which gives 1.66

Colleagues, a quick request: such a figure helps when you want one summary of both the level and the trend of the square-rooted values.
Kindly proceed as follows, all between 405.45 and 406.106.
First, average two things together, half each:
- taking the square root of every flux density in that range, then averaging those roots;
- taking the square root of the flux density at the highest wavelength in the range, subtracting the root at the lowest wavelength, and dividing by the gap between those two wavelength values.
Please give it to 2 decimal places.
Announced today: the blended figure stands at 1.43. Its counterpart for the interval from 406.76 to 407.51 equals 1.17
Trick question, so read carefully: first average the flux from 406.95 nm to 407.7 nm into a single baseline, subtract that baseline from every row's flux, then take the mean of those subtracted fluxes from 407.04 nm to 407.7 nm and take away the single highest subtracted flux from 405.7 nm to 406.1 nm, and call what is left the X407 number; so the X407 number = -1.32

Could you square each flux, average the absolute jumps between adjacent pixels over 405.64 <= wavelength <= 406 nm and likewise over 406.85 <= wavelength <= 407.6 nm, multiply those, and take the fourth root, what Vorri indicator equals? 3.03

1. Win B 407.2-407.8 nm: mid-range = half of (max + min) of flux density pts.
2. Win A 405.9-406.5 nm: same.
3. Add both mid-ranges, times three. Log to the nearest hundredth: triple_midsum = 37.16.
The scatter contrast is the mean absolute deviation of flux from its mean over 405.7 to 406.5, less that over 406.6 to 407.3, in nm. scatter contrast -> -0.227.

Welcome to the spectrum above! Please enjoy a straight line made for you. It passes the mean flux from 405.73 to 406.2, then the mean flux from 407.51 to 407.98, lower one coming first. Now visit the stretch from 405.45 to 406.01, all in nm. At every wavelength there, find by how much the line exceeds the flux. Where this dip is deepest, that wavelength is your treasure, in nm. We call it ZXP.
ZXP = 405.591 nm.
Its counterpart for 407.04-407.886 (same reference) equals 407.276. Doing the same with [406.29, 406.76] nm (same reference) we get 406.526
